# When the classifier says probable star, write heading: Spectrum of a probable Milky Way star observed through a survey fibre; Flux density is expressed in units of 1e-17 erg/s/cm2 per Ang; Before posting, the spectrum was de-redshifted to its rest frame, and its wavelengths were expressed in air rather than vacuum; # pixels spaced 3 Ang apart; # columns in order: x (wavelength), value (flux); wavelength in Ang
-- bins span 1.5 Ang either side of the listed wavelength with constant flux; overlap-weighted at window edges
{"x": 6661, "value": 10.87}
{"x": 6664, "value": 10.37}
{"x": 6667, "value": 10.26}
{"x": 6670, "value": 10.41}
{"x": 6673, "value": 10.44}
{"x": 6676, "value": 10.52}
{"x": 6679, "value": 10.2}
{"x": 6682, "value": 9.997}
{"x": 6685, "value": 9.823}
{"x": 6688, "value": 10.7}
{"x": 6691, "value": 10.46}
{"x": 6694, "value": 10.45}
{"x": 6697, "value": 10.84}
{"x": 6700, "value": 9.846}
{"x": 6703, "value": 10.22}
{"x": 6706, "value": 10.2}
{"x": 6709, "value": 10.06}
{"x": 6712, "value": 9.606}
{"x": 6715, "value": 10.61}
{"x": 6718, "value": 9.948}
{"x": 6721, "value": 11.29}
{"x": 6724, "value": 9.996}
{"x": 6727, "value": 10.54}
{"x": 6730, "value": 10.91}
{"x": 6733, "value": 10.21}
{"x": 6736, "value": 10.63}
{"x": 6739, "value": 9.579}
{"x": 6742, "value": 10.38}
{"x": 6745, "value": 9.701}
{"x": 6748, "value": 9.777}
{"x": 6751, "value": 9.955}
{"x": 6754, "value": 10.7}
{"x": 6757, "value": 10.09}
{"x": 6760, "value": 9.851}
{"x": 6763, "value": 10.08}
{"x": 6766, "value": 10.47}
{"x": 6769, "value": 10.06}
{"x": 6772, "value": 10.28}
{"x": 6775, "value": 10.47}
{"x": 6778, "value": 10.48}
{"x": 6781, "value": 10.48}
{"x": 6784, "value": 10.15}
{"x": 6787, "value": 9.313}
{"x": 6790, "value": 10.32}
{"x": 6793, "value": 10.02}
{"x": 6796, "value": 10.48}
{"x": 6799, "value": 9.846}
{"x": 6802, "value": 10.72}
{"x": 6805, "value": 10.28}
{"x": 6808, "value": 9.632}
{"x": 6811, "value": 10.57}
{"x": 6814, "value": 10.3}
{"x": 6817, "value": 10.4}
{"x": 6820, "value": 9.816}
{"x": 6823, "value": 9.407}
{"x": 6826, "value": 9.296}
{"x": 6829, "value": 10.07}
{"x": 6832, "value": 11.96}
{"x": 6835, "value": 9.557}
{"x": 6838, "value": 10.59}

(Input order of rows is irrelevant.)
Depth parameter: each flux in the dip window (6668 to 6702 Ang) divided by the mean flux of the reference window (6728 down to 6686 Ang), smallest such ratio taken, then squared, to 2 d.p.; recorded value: 0.90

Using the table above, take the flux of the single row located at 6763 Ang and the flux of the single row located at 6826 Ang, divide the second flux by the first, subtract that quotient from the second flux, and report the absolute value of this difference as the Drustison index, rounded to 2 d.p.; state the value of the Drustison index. 8.37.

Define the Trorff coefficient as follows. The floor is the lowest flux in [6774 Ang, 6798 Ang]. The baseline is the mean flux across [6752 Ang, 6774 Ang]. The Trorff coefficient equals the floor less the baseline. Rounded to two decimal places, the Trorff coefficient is -0.91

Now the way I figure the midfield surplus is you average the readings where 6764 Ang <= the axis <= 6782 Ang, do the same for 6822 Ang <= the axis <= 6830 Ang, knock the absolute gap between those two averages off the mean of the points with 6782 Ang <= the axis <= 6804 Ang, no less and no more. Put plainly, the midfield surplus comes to 9.3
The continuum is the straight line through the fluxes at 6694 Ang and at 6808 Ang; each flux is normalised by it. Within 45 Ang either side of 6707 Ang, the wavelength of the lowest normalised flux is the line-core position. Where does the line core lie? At 6712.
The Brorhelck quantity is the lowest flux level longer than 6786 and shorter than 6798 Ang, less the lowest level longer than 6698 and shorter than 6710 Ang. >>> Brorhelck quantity -0.5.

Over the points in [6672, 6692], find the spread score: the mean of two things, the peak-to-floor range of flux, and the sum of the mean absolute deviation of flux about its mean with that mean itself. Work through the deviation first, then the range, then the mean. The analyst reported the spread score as 5.72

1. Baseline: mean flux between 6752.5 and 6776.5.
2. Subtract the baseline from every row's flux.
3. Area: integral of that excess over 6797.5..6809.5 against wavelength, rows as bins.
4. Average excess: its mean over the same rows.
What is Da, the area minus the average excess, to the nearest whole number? -1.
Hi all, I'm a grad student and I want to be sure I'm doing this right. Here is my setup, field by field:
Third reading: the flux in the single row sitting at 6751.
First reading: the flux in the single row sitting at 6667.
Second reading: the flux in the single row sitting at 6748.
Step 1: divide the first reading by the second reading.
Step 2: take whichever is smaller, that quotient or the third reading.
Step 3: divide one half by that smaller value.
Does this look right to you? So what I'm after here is 0.476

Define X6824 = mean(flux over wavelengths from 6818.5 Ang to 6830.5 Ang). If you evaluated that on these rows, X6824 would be 9.6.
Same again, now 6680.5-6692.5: 10.2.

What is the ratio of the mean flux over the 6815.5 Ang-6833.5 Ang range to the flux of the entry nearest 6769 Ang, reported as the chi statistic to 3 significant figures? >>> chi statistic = 1.01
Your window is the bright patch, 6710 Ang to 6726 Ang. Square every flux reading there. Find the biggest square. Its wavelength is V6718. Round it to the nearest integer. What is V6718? 6721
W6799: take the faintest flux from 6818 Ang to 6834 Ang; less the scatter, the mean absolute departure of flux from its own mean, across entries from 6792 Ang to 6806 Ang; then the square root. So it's 3.00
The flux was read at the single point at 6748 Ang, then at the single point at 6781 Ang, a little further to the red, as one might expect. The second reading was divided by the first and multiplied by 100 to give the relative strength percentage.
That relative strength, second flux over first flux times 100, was 107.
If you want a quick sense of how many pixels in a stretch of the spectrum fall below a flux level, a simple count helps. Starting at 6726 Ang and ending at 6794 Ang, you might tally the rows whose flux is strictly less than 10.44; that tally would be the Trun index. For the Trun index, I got 15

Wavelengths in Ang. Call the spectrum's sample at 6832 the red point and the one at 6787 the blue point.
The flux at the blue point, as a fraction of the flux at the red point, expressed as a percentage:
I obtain 78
